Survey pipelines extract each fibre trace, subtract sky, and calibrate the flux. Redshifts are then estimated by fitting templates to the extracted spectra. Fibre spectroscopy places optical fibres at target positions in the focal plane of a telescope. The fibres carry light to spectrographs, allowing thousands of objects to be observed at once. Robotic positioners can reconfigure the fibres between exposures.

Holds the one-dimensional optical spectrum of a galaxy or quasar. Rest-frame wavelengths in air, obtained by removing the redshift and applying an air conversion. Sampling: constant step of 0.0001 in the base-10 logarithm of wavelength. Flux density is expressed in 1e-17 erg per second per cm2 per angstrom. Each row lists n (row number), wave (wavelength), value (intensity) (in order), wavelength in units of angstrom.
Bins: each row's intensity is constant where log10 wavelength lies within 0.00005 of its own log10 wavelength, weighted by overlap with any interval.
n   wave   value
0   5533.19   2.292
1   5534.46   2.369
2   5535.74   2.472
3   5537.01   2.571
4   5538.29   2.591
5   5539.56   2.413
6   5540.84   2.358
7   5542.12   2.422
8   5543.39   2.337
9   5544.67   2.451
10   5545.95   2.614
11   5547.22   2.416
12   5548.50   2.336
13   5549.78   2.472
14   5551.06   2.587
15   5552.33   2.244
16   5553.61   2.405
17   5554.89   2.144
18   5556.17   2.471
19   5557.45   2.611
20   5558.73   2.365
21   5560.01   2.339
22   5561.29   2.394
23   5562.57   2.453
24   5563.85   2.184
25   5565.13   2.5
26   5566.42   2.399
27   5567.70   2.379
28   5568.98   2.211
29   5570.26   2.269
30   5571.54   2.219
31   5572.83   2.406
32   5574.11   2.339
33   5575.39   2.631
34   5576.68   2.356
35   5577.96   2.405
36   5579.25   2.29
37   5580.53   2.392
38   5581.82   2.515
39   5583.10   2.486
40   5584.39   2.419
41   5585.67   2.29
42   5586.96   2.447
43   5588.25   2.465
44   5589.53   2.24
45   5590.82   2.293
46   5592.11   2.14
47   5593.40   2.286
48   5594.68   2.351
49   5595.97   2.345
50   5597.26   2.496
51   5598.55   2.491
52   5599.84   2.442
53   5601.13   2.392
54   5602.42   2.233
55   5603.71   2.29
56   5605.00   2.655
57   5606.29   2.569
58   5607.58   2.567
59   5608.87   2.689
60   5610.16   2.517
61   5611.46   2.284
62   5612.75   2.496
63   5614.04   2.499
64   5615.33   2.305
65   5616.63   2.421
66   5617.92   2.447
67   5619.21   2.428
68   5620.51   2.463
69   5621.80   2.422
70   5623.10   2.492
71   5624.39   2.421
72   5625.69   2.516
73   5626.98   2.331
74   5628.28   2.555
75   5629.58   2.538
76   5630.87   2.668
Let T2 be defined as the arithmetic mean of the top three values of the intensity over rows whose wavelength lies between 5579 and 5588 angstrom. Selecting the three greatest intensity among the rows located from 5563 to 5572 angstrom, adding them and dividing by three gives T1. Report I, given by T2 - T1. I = 0.06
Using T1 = 2.43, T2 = 2.483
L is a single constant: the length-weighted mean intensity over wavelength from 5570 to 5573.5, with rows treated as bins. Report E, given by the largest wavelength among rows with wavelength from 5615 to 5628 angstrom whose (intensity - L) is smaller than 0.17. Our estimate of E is 5626.98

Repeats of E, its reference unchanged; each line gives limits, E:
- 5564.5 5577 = 5576.68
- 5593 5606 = 5603.71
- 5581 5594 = 5593.40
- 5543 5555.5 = 5554.89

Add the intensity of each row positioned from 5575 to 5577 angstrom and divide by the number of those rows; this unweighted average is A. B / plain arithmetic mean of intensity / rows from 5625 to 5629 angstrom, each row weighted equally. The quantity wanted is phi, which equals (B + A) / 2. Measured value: 2.48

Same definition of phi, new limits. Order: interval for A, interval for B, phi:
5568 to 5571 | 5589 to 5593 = 2.23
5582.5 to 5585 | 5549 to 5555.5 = 2.41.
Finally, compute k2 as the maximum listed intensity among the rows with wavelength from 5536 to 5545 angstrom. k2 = 2.591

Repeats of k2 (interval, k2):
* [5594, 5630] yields 2.689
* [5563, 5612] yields 2.689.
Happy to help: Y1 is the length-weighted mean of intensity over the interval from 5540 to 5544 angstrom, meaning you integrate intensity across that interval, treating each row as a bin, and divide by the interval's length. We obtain 2.37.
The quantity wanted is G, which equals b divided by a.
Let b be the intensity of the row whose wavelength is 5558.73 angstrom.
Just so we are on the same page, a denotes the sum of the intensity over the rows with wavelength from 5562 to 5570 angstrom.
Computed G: 0.167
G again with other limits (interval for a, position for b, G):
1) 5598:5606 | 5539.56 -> 0.166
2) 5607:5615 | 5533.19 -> 0.152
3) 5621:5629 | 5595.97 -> 0.159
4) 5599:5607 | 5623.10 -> 0.171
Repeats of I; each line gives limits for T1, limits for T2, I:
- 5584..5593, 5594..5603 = 0.03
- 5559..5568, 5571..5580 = 0.03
